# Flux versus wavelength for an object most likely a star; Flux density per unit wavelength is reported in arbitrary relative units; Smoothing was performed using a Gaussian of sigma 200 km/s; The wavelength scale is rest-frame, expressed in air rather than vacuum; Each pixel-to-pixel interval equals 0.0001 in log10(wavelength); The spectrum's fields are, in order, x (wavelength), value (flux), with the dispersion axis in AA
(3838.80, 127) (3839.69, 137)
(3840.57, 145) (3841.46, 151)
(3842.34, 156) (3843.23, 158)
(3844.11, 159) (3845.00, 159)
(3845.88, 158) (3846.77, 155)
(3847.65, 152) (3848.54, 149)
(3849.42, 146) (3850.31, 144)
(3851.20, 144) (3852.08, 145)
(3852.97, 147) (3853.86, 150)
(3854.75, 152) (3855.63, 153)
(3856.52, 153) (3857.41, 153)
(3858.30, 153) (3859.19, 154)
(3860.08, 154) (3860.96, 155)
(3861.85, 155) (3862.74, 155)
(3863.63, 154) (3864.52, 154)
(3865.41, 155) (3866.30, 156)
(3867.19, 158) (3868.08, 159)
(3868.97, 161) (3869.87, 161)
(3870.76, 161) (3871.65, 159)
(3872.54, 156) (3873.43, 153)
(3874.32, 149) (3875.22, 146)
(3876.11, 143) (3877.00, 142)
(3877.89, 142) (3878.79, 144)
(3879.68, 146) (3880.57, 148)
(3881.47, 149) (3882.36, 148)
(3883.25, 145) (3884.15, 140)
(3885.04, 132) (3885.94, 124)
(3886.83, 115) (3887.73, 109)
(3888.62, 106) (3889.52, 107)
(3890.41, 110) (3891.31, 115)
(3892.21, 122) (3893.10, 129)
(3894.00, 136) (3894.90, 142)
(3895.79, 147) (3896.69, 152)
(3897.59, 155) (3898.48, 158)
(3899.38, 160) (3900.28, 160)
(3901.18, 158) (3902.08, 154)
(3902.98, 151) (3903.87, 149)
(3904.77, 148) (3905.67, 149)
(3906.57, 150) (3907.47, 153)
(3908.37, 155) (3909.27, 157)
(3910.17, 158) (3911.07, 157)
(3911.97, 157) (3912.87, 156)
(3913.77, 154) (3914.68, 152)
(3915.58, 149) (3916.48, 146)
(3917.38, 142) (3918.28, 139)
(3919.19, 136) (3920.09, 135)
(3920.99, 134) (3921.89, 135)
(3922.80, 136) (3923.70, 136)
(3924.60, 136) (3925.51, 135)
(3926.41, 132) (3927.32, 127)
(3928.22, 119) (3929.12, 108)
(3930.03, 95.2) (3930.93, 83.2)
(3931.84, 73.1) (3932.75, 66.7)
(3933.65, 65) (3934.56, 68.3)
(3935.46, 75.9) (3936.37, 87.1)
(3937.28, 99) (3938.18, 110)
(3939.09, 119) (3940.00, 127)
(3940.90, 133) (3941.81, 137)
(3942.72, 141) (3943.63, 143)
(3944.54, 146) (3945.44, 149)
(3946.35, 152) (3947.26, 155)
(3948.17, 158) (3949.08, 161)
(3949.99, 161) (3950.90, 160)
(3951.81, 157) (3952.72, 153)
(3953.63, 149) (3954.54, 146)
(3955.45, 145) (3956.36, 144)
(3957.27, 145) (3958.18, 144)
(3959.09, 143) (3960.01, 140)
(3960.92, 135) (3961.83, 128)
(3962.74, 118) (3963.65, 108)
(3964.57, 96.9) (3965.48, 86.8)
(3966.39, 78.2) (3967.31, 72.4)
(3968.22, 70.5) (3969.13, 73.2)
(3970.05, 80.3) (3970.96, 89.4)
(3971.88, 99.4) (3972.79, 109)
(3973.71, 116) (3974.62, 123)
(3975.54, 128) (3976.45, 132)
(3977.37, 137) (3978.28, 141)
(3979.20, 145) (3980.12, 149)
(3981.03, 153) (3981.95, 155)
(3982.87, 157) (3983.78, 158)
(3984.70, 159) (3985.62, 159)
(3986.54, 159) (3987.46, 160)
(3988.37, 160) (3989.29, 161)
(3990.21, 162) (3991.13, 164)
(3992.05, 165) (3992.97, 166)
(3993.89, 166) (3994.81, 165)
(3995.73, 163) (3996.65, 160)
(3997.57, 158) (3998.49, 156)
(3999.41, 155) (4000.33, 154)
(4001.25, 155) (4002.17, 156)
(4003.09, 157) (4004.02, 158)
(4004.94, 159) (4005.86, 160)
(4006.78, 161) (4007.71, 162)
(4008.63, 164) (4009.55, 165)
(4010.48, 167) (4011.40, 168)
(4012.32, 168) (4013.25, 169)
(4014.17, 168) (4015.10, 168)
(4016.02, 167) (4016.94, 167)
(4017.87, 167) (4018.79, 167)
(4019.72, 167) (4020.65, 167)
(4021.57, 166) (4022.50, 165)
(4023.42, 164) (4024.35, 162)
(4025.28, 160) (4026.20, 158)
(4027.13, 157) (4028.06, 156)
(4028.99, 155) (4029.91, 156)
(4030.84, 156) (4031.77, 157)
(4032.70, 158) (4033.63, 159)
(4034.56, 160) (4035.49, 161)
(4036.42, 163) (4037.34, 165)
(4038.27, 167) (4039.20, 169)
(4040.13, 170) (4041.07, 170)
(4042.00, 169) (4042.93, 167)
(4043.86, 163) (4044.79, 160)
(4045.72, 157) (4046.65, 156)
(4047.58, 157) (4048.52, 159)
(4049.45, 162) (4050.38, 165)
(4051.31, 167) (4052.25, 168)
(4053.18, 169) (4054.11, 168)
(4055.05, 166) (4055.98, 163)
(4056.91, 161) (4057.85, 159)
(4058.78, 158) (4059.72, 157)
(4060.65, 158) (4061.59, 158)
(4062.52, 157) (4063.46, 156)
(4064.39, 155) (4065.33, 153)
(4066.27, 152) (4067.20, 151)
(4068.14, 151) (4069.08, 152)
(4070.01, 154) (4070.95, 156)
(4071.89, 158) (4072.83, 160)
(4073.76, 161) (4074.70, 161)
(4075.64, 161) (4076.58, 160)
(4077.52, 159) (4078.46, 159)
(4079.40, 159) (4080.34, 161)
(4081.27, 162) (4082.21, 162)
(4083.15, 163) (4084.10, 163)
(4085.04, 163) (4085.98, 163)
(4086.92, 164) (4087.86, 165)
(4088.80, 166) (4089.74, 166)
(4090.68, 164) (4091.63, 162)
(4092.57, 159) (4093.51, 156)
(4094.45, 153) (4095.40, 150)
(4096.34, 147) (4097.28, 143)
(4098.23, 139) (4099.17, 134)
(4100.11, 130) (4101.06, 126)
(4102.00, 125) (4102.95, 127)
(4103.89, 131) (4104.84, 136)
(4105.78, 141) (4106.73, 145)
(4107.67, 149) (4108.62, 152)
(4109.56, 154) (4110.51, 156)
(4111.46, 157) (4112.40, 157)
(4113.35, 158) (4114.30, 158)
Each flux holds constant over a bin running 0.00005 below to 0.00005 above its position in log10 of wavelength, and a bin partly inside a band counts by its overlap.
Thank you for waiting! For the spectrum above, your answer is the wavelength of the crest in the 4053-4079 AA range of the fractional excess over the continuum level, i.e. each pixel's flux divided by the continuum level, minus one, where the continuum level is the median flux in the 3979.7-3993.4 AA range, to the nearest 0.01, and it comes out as 4053.18 AA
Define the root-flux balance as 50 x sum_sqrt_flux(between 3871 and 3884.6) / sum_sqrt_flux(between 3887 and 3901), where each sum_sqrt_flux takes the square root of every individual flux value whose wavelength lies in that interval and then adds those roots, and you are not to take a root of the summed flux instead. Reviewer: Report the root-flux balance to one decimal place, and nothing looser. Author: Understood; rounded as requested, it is 52.6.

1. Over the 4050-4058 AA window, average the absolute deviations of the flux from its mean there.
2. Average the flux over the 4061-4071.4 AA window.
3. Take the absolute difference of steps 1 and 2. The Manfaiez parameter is 151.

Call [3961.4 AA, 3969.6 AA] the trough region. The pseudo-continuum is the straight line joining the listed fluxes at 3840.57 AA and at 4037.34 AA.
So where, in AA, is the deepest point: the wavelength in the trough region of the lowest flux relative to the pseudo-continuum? 3968.22 AA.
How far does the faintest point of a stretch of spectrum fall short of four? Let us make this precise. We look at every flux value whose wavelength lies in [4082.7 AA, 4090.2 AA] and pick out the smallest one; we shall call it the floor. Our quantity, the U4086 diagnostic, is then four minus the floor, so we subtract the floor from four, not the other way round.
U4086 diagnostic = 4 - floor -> -159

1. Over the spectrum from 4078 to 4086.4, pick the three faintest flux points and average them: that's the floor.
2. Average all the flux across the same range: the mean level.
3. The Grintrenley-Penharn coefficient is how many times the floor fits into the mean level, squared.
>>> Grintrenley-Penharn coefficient 1.03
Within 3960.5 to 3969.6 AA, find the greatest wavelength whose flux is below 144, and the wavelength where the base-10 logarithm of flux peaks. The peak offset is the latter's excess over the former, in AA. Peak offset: -8.2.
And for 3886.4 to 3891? -3.6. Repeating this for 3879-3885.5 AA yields -3.6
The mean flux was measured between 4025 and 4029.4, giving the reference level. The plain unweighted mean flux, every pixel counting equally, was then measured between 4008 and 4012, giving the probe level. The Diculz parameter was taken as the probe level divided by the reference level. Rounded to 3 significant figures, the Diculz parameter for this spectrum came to 1.06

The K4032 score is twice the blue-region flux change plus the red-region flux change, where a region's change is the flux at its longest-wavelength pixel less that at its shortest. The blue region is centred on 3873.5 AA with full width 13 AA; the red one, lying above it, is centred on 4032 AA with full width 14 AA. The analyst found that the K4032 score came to -17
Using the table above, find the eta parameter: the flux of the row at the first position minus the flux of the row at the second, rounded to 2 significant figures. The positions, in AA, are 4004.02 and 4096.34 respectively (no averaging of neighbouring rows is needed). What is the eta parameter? 11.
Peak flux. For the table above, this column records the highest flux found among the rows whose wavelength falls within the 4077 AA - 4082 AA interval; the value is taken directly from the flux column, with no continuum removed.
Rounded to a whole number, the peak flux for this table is 162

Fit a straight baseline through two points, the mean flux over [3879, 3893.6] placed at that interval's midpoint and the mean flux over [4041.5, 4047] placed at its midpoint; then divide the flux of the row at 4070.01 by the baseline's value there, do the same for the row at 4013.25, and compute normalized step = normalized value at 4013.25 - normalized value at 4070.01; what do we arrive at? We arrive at 0.17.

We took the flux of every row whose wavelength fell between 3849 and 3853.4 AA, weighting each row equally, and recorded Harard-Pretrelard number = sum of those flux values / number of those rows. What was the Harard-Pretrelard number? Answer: 145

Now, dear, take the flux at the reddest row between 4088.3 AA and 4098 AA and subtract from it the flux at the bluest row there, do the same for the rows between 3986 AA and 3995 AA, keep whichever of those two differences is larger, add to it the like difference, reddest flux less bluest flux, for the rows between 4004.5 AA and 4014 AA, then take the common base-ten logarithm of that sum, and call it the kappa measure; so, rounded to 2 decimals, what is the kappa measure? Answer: 1.20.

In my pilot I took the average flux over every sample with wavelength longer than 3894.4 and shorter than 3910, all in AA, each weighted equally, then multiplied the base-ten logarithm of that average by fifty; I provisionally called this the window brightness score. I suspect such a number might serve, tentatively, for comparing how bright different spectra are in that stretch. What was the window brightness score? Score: 109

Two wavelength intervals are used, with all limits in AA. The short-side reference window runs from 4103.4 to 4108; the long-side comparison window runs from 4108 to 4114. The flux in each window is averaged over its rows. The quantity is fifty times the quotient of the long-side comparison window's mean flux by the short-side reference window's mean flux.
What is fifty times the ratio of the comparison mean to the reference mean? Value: 55.4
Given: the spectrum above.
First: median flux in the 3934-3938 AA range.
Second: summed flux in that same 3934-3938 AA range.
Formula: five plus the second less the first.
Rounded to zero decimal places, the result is 254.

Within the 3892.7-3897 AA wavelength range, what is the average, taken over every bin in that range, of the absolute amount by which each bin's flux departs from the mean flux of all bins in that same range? 7.0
